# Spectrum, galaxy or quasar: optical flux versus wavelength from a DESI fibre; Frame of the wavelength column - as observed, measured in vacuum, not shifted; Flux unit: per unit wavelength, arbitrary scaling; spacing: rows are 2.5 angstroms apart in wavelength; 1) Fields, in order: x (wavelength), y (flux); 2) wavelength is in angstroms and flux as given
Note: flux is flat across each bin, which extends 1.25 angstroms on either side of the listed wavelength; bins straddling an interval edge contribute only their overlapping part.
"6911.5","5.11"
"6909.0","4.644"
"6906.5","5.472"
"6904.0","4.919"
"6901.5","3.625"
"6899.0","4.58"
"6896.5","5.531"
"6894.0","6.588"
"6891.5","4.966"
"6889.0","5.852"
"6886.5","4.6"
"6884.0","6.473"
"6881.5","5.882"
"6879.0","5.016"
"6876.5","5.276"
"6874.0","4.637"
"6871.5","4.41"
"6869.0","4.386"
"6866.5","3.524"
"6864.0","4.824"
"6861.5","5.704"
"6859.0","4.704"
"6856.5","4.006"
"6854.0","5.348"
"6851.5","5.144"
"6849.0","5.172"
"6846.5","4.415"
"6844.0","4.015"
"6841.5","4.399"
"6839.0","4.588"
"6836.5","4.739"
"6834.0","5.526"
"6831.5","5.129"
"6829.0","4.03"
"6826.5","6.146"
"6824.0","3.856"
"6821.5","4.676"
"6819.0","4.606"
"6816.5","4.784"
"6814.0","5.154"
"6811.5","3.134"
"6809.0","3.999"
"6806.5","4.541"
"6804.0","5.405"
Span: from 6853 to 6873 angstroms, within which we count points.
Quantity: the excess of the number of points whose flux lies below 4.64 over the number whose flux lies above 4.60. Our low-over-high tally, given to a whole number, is 0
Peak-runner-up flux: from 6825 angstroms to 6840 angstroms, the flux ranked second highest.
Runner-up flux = 5.526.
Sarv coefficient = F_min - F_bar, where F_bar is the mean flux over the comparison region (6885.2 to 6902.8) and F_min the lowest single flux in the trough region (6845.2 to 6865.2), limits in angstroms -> -1.1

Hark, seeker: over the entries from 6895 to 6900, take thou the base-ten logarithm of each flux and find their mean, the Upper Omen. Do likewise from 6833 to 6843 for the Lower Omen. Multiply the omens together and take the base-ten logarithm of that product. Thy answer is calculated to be -0.32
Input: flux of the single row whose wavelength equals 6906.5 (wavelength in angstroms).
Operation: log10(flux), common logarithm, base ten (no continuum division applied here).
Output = 0.738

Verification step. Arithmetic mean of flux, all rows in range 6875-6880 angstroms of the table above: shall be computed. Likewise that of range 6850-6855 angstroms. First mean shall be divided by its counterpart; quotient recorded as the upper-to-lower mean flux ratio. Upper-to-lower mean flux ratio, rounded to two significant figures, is 0.98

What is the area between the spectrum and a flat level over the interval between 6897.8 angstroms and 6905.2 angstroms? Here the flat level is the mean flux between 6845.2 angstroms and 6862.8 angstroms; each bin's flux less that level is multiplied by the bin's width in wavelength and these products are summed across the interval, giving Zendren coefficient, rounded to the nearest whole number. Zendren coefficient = -4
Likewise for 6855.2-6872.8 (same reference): -7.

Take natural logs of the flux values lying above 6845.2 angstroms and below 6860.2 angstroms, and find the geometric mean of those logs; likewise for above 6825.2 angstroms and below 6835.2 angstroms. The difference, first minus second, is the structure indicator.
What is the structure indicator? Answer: -0.07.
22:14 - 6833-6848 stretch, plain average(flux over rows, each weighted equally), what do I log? 4.61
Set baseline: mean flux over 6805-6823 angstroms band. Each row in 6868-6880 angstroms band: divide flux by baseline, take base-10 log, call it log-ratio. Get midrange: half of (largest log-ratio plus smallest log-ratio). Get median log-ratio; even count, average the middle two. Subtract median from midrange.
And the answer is 0.016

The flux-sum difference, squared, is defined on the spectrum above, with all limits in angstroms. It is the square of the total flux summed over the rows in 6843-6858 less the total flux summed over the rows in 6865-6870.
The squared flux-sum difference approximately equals 408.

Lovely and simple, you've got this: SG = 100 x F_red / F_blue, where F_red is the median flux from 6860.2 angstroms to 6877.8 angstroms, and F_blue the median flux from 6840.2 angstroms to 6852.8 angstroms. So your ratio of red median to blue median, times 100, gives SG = 105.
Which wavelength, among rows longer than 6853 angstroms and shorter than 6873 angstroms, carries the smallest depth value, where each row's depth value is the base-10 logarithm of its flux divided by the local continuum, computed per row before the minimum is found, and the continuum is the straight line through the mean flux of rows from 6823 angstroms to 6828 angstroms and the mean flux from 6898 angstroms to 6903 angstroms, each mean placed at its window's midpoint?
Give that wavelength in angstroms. 6866.5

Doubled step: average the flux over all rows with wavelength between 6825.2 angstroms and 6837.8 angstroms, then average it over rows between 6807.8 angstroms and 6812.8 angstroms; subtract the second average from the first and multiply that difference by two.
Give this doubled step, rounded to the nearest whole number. 3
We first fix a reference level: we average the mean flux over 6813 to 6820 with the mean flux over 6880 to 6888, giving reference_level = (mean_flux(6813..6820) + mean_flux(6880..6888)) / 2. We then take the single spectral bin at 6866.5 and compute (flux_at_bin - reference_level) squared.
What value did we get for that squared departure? 3.0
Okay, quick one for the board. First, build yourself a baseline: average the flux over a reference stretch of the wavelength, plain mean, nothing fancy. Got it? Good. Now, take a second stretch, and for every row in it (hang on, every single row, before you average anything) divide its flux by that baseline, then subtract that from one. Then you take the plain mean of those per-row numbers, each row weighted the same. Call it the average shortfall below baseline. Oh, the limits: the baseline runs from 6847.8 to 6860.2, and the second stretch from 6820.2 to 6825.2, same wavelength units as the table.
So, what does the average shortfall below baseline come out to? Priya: 0.12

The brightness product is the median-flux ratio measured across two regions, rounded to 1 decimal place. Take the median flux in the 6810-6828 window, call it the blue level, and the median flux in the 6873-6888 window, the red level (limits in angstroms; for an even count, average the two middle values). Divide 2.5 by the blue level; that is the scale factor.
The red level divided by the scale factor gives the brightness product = 9.6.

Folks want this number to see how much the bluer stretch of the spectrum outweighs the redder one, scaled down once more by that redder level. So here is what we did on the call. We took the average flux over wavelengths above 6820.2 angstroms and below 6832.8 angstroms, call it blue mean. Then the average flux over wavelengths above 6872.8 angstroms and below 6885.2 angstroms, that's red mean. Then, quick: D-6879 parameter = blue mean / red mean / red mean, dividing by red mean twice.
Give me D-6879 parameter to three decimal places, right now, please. 0.160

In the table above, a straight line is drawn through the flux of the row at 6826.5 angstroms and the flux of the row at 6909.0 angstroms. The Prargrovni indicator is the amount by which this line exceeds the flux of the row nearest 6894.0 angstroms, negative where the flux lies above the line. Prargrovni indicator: -1.7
